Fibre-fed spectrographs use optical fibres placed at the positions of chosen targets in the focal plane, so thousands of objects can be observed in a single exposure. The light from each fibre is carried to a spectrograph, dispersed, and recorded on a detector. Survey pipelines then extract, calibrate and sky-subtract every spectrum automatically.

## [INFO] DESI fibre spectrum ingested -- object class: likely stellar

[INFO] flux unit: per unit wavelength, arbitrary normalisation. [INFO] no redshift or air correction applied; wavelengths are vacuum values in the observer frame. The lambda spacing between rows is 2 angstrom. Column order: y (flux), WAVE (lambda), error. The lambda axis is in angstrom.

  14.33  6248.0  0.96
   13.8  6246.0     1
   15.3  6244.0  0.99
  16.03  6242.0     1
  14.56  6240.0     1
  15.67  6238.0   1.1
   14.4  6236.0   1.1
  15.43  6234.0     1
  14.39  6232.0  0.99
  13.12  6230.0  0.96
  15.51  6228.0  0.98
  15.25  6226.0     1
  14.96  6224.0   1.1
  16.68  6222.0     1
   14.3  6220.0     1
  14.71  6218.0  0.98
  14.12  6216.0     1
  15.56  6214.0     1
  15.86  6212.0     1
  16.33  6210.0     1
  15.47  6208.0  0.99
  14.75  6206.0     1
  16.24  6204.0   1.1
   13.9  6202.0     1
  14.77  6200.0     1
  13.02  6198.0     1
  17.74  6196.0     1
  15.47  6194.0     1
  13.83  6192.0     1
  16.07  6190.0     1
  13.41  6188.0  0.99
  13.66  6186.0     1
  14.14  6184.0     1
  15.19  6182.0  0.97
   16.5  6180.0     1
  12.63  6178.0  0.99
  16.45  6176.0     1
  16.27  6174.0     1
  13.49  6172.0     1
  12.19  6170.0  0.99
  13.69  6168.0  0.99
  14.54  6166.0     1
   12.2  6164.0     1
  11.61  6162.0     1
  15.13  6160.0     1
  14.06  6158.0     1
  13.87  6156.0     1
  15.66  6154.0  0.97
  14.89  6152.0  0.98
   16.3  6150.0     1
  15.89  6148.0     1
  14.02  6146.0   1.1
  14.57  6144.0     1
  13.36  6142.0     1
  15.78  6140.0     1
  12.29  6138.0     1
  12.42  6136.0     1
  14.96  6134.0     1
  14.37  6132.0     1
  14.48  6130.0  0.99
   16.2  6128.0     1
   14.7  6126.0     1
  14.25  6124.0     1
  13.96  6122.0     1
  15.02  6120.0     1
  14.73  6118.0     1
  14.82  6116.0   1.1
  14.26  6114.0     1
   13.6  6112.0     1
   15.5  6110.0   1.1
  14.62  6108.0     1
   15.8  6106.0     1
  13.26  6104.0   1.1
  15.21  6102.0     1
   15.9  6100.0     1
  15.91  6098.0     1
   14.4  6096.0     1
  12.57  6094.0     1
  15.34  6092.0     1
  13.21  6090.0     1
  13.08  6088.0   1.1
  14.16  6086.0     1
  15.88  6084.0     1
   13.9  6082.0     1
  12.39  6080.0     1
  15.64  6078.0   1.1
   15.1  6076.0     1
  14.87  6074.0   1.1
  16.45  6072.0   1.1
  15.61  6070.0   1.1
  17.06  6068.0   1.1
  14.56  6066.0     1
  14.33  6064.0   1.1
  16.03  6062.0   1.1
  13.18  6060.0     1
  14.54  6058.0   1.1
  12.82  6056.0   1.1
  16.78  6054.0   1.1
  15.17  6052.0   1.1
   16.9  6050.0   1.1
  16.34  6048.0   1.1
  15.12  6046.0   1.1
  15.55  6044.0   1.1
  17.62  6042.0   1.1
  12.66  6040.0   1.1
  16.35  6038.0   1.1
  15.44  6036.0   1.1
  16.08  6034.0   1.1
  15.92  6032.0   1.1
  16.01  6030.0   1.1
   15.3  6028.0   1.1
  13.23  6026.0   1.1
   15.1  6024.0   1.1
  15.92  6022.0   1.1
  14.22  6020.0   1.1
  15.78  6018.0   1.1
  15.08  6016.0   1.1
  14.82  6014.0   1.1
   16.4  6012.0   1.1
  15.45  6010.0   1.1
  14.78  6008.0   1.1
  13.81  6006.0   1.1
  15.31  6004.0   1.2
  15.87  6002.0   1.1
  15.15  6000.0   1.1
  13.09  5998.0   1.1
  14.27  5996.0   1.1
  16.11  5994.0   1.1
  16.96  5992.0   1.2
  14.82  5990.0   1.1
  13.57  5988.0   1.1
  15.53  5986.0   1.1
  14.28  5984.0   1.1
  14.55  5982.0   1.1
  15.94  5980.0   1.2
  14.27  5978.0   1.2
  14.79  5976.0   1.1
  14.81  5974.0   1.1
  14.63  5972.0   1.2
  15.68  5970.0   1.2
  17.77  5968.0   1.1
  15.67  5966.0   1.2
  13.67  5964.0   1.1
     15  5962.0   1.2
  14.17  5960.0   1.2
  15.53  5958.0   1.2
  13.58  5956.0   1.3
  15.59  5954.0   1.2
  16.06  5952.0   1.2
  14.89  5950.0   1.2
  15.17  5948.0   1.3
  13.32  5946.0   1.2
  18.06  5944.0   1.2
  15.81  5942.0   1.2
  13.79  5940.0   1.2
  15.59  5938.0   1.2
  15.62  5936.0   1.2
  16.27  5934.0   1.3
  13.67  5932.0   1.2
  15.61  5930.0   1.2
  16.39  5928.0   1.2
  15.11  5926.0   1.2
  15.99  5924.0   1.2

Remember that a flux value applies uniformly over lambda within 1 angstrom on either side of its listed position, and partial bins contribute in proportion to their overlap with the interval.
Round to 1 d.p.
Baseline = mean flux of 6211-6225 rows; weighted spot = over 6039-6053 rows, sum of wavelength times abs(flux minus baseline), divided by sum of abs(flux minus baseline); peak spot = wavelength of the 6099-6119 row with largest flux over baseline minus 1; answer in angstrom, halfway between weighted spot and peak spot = 6072.0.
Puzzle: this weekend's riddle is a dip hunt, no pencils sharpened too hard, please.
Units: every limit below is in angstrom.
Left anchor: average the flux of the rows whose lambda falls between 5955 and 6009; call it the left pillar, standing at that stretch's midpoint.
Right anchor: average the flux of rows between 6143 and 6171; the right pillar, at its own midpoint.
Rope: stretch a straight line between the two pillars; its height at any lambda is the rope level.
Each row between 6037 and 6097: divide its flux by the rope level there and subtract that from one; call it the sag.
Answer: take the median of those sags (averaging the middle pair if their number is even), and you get -0.03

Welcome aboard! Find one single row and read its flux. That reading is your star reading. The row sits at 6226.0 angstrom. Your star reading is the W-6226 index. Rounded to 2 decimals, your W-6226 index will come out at 15.25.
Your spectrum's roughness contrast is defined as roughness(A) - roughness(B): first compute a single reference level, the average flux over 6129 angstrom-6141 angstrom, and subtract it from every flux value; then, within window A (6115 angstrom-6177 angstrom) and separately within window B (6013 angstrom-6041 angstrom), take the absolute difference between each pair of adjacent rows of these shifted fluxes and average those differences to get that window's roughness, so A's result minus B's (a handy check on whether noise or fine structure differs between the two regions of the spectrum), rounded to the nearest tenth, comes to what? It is 0.1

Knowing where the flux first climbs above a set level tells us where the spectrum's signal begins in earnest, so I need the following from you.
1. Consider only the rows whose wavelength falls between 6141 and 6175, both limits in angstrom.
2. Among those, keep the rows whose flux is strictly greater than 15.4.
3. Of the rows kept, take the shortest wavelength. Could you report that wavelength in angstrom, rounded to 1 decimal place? 6148.0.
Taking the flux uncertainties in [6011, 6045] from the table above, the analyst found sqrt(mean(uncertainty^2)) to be 1.10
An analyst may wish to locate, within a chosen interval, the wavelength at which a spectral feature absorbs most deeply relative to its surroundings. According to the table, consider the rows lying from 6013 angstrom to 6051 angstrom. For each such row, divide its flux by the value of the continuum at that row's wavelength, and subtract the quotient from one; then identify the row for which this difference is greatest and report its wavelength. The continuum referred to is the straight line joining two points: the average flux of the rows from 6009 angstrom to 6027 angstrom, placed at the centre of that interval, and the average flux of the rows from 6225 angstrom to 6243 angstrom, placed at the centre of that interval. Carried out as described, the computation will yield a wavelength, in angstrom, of 6040.0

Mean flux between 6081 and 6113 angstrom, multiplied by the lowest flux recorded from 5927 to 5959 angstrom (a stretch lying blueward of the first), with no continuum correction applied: 193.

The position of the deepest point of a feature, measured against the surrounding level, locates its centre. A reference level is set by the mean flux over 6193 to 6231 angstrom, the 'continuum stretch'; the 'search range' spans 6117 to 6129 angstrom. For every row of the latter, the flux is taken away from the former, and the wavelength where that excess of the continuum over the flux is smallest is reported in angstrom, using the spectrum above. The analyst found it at 6128.0 angstrom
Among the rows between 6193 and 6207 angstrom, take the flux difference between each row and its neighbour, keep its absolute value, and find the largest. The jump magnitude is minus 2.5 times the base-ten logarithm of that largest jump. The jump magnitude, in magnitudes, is -1.7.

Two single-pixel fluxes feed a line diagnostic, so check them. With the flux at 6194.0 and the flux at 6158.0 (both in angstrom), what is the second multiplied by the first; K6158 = 218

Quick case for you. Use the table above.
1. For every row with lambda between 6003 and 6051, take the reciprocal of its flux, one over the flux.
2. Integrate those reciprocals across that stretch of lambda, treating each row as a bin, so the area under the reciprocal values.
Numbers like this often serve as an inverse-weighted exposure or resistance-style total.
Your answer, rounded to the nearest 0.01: 3.14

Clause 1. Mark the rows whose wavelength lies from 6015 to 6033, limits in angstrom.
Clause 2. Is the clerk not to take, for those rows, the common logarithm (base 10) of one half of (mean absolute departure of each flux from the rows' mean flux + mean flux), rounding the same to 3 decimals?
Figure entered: 0.899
